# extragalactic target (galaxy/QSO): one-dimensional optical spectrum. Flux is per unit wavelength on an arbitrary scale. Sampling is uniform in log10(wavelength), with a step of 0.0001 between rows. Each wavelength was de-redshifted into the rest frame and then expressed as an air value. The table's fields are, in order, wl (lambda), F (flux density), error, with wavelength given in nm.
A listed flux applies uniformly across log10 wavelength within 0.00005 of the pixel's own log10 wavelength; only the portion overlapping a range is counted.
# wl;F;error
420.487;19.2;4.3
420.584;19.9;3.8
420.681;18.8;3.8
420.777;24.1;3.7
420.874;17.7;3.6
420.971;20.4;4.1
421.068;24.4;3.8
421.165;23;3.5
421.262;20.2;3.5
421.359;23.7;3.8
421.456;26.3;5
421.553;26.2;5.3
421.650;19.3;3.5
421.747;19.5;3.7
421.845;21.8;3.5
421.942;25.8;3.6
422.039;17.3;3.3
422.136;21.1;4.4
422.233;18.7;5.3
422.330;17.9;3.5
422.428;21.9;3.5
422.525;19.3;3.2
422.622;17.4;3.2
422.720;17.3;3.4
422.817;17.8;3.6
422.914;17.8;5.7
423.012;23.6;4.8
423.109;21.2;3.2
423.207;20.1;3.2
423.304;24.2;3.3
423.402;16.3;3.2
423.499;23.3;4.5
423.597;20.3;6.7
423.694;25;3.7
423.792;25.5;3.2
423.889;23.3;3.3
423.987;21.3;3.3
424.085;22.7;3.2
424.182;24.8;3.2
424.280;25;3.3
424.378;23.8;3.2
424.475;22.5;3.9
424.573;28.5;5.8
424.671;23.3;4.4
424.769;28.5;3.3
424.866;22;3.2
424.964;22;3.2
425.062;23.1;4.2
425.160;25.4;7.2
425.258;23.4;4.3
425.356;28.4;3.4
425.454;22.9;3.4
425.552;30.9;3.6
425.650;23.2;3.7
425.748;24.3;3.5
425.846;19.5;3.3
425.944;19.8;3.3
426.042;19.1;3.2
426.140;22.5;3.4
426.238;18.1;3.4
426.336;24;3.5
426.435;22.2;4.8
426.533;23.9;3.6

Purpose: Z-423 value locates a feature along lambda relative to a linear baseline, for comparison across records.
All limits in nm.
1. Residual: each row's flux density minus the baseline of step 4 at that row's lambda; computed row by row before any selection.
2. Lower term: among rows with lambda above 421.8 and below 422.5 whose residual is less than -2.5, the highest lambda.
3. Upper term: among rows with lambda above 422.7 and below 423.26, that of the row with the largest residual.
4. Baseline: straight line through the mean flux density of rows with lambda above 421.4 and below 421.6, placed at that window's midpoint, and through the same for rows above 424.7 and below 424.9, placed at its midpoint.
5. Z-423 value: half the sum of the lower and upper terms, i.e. 422.72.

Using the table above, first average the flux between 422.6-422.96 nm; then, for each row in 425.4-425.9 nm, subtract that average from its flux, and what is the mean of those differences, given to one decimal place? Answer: 6.6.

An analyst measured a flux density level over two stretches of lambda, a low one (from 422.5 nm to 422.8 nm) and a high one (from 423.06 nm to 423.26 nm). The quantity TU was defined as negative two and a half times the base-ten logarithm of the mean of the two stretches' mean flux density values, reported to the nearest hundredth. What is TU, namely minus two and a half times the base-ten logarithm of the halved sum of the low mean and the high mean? -3.22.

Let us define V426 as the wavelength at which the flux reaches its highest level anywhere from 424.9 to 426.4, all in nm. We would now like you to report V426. 425.552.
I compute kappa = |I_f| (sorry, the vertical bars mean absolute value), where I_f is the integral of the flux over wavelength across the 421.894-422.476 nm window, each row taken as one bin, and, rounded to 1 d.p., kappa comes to 11.9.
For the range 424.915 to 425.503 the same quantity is 14.2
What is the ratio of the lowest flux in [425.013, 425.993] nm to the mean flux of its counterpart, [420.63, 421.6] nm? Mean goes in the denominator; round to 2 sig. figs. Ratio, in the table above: 0.87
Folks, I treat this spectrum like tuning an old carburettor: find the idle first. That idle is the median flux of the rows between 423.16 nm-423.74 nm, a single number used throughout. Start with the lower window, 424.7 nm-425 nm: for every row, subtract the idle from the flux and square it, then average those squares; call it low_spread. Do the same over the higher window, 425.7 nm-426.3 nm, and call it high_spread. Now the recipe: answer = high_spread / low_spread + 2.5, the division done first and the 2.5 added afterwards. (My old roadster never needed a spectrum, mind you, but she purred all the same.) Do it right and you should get 2.9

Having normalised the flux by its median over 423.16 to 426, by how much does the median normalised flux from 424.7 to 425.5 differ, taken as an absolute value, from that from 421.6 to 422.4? 0.17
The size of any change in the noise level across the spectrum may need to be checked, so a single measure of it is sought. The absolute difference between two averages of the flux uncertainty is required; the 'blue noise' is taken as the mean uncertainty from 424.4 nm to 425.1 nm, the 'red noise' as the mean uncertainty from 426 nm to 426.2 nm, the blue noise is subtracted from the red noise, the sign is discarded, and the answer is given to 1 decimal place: 0.7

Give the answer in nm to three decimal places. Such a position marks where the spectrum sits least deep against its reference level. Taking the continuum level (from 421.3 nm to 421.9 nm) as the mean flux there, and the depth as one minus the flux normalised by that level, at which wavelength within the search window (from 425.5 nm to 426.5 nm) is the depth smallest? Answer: 425.552 nm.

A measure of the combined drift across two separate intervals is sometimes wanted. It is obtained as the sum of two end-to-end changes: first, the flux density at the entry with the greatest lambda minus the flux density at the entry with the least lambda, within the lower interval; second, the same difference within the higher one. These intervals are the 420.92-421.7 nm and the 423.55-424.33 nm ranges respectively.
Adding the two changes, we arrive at 4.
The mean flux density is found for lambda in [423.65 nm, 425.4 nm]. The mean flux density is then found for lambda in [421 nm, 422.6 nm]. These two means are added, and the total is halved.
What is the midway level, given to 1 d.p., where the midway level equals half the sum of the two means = 23.0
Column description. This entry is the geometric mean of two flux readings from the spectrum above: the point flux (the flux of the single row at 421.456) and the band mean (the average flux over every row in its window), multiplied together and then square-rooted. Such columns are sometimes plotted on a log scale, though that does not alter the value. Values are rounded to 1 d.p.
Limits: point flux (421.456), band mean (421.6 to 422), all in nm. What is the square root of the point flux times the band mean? 23.8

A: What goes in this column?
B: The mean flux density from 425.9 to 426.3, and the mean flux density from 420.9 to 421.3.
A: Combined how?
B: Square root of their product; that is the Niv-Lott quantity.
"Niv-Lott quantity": 20.9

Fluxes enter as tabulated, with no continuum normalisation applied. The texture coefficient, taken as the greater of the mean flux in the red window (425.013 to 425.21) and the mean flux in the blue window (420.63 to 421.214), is 24.2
